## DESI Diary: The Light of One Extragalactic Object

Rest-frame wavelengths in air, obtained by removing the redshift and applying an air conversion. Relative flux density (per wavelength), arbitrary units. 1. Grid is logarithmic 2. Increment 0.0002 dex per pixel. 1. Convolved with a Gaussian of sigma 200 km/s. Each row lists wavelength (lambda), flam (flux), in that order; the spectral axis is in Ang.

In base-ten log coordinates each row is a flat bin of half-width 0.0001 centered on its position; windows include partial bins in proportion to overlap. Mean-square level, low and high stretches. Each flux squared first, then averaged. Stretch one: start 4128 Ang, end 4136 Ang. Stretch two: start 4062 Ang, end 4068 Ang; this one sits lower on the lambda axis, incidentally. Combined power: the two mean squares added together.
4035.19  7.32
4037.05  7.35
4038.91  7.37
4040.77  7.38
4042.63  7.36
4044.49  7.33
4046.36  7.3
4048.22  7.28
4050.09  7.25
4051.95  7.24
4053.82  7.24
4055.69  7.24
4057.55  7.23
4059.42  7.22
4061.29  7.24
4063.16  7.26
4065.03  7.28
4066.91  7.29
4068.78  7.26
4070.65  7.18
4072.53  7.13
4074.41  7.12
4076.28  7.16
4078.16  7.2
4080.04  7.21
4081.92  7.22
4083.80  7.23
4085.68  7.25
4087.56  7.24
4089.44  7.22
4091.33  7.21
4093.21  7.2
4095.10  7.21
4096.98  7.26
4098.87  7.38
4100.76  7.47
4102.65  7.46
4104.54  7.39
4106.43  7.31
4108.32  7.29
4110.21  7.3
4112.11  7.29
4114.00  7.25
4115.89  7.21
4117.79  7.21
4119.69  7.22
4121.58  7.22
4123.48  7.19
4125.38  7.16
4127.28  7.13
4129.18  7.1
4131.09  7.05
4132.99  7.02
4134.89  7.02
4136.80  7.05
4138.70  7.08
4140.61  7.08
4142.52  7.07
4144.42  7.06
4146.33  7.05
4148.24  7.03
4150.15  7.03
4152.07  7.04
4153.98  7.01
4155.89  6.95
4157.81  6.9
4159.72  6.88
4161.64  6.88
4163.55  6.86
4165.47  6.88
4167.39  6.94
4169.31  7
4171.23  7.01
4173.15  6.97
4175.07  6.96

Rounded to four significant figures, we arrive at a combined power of 102.6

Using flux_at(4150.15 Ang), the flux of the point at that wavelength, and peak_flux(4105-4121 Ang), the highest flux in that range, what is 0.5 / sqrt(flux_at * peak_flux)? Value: 0.0697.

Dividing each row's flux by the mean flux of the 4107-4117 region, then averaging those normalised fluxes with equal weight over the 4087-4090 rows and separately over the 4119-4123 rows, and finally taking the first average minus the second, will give 0.001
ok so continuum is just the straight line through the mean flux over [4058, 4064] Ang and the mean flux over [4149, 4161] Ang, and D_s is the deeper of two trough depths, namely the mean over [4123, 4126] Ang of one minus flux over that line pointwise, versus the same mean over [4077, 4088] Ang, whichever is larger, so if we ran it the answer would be -0.007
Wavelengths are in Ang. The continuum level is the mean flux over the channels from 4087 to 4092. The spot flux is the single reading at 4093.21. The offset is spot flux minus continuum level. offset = -0.02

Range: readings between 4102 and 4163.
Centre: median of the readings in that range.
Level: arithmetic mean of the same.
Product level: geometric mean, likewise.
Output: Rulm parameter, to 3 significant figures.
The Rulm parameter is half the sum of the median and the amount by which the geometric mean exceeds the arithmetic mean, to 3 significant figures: 3.54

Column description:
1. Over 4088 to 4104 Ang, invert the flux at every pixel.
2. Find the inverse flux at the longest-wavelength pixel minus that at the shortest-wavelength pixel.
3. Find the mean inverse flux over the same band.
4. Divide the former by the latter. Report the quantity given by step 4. -0.033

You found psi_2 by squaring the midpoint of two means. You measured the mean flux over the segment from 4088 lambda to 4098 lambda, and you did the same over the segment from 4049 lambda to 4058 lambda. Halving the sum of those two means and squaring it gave 52.3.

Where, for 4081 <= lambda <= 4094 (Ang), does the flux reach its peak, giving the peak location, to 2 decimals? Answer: 4085.68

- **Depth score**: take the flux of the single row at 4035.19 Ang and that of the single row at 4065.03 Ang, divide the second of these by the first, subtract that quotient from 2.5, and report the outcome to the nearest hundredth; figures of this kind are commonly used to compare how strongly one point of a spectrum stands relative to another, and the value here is 1.51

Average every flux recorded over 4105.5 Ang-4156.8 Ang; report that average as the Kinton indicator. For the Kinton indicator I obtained 7.13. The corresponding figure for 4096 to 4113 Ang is 7.35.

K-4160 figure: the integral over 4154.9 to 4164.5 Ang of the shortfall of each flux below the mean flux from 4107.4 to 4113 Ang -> 3.8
